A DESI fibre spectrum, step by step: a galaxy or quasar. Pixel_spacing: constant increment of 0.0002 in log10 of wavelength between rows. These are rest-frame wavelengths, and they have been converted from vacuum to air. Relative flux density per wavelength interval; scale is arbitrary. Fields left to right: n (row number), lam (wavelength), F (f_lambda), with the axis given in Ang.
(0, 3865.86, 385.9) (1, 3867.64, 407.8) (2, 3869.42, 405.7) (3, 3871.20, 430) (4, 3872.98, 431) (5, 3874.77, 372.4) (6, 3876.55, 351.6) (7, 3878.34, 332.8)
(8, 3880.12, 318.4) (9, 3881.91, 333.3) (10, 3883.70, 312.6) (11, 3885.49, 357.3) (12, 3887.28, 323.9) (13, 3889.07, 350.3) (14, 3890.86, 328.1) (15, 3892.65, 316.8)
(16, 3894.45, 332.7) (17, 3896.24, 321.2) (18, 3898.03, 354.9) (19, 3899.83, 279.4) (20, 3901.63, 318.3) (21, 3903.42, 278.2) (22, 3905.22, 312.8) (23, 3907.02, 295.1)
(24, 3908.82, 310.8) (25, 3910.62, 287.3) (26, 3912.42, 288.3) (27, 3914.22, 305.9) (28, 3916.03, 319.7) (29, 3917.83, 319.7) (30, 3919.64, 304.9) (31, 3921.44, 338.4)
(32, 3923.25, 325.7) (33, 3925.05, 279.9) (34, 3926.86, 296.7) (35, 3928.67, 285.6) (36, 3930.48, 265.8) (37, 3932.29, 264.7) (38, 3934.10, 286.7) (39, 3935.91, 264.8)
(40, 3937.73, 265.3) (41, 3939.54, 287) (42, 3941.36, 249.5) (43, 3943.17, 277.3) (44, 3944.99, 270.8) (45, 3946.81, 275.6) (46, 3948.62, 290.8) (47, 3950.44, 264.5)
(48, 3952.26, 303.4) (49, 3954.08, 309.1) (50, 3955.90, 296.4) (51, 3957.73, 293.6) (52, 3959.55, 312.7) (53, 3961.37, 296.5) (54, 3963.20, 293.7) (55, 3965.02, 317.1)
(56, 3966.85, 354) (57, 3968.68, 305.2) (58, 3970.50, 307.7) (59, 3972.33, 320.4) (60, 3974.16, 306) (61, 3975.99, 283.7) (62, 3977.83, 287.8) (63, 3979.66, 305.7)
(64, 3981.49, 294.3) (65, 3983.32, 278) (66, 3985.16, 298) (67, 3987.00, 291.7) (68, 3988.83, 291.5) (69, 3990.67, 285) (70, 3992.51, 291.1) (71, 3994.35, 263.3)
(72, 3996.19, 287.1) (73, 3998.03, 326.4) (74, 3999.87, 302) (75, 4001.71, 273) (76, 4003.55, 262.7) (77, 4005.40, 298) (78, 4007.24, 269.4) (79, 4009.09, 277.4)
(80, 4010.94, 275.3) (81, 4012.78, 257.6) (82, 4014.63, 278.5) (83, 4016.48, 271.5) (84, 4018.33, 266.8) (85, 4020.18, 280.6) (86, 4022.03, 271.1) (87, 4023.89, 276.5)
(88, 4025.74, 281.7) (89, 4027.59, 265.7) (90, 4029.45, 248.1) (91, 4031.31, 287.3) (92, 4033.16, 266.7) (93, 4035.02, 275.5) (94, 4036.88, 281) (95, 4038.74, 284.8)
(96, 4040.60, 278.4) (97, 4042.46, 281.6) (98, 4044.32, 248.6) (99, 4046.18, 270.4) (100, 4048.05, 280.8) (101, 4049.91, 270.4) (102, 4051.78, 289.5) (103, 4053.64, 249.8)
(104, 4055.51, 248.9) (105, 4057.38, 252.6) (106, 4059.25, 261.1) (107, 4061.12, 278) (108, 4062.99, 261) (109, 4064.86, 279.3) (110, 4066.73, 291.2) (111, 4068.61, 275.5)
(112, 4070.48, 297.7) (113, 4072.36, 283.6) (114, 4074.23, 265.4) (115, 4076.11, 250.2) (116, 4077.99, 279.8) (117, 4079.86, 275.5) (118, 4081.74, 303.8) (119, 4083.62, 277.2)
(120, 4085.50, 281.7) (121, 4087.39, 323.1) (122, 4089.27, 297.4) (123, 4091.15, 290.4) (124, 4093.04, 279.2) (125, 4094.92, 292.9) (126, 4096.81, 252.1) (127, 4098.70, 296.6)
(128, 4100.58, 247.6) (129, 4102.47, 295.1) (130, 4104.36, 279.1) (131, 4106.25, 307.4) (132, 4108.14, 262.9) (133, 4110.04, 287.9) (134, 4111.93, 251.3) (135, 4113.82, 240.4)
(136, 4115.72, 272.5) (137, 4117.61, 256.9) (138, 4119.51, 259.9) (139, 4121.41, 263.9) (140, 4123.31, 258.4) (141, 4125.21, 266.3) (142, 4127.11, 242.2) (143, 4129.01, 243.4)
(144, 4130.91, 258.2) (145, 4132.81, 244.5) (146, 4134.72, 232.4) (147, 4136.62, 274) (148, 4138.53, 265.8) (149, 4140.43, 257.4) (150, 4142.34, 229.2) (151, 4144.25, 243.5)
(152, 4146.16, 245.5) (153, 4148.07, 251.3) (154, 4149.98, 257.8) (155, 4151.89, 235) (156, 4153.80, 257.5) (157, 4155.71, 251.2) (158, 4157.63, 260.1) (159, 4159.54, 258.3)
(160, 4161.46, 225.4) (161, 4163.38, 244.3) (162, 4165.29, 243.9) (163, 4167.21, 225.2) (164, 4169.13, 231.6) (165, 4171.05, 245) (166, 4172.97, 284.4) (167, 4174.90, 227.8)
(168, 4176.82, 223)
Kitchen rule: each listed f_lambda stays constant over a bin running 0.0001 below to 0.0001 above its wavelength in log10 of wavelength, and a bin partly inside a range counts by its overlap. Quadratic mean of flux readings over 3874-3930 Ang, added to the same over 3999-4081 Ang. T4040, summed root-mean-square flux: 592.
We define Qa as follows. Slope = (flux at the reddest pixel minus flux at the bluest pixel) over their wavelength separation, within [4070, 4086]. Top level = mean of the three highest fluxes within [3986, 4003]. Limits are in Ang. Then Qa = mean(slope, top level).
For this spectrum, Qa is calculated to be 153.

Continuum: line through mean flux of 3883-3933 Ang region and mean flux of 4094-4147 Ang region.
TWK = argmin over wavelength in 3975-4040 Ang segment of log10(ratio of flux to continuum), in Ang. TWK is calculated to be 4029.45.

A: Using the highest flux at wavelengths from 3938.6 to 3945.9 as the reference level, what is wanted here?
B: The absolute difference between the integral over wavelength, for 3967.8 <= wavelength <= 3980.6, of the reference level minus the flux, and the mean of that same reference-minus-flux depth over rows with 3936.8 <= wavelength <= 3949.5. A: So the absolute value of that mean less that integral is 210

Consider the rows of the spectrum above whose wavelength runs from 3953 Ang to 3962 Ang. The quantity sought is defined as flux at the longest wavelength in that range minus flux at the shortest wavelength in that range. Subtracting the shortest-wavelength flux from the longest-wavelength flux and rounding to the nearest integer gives -13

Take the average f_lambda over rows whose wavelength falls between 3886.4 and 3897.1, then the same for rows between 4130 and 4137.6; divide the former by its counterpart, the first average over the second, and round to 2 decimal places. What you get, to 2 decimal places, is 1.30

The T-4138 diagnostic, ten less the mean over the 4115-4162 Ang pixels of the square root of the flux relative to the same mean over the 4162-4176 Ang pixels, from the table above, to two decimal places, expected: 8.98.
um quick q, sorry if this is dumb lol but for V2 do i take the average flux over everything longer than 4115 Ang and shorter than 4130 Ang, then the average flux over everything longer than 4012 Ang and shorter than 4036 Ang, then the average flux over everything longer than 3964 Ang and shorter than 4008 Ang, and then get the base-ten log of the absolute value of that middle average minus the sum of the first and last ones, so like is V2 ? 2.45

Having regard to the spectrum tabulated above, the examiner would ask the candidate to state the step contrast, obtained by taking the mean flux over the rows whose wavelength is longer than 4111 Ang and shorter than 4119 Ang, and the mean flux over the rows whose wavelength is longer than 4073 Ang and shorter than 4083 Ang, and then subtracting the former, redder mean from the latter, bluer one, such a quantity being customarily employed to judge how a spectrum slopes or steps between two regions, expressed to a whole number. 20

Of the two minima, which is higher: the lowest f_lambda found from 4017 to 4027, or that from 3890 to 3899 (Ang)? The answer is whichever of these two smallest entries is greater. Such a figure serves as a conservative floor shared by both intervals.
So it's 317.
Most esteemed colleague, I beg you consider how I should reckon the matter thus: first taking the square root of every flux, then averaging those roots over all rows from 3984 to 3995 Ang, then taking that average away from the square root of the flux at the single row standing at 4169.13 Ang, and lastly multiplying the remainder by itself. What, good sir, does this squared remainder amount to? 2.9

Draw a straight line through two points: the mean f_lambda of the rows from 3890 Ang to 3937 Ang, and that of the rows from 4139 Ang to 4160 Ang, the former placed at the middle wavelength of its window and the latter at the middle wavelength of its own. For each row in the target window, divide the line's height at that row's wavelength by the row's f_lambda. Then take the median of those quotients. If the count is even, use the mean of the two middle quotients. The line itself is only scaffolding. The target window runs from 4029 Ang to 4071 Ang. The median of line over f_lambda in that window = 0.99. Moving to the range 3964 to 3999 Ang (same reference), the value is 0.98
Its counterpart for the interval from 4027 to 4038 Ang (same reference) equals 1.02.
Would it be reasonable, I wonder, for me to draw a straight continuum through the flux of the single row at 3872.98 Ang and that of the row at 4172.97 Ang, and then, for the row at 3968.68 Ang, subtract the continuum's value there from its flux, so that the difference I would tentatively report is -79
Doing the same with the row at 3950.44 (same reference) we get -129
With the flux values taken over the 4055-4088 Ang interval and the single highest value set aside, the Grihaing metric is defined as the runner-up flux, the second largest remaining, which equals 303.8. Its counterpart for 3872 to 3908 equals 372.4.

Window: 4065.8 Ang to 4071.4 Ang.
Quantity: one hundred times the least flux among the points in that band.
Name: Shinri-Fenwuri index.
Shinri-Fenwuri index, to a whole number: 27550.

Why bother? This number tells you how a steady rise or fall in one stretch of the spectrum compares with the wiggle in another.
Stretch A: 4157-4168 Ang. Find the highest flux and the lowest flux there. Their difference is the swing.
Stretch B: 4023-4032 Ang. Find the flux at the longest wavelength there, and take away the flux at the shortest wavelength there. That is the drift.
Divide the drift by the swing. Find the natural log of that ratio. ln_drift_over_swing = -1.17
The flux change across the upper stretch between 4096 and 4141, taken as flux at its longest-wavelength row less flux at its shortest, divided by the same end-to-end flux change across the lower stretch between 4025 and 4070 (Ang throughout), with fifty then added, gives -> 49.1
